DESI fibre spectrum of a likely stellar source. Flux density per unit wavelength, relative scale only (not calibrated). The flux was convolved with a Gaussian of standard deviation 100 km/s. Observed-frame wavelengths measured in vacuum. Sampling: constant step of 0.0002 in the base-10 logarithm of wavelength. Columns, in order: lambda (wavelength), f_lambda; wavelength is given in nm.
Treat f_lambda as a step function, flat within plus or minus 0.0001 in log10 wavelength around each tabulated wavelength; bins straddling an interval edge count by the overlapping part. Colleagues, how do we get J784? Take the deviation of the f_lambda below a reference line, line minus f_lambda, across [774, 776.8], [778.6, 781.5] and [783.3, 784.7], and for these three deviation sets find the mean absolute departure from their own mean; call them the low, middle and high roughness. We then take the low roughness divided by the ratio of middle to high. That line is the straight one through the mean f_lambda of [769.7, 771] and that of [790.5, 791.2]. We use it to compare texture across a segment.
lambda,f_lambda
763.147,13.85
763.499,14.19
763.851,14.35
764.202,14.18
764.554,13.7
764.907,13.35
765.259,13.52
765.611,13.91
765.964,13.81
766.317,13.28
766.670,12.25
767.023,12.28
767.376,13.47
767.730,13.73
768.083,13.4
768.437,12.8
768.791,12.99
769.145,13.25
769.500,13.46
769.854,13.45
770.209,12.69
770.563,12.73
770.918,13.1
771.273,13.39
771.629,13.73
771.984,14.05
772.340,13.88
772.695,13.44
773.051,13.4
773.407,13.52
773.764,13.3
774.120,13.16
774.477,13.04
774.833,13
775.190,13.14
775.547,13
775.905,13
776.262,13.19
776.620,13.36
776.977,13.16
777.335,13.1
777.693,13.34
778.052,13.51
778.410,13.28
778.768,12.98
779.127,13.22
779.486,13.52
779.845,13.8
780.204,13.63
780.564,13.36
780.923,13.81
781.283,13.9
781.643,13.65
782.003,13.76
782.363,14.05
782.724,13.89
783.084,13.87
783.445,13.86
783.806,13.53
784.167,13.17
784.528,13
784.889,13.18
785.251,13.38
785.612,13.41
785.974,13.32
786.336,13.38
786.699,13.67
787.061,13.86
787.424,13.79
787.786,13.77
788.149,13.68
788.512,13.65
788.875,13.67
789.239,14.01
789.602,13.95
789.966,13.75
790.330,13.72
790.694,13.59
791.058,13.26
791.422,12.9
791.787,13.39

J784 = 0.12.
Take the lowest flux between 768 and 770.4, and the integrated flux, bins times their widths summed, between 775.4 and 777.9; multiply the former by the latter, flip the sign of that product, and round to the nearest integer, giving -418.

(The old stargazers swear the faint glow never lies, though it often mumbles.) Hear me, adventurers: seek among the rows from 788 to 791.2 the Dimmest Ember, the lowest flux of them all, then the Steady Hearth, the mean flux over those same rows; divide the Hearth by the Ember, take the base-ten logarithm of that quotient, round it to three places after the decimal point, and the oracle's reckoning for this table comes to 0.014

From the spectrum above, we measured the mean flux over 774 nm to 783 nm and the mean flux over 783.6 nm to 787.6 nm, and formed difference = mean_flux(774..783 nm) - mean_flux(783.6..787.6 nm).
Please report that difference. -0.03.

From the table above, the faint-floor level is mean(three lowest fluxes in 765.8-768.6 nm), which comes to 12.4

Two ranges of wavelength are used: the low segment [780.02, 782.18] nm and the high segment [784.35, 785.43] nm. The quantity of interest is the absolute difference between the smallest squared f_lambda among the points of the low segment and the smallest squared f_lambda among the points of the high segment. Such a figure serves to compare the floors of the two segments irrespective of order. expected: 9.5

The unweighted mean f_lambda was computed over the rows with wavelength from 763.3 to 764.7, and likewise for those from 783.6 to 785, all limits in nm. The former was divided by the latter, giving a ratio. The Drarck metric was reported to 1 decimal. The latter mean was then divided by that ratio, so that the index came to 12.4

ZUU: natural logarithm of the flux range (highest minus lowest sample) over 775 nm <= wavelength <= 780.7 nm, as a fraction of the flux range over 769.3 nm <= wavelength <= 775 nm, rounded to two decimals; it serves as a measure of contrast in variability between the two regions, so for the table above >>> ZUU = -0.51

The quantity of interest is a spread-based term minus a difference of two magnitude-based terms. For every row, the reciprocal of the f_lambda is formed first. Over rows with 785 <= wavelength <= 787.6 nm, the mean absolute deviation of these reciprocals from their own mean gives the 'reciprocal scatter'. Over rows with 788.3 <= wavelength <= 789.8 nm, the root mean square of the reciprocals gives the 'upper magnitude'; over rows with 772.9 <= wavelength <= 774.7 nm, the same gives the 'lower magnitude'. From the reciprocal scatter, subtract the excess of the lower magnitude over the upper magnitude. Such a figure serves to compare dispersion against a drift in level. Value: -0.0019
